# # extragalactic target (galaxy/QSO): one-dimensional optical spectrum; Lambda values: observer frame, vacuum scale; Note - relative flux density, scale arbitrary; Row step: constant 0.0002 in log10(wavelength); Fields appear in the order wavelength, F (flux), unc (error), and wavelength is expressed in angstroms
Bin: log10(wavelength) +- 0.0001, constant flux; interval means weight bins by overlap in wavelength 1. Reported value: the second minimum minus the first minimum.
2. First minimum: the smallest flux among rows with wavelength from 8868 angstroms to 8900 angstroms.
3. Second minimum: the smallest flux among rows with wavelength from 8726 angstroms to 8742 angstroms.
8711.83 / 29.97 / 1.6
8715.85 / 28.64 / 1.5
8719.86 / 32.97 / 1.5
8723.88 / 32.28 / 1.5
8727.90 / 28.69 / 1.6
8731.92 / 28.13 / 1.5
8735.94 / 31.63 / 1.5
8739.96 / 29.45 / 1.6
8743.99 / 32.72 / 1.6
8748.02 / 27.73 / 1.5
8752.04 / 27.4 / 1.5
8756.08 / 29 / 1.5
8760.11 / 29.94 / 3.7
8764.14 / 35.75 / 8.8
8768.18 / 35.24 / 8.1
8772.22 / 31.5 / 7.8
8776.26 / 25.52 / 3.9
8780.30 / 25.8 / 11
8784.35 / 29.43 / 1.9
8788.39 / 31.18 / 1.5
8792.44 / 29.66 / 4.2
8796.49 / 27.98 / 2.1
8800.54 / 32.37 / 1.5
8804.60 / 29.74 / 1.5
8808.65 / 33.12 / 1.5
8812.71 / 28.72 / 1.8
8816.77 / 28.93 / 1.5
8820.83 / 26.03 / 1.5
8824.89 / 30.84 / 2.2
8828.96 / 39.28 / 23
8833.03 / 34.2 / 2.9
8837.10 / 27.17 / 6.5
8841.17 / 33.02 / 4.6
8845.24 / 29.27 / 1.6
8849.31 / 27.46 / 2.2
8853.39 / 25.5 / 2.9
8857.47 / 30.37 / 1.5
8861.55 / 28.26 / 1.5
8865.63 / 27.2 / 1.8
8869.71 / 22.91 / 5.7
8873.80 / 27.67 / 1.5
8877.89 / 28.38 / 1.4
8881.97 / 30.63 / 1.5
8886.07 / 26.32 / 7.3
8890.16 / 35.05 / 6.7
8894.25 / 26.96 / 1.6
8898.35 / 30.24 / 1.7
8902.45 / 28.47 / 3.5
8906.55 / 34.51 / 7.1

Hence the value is 5.2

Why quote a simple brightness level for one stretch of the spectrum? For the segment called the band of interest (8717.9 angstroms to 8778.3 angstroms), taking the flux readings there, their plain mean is 30.5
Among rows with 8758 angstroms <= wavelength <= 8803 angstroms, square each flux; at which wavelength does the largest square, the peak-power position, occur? 8764.14 angstroms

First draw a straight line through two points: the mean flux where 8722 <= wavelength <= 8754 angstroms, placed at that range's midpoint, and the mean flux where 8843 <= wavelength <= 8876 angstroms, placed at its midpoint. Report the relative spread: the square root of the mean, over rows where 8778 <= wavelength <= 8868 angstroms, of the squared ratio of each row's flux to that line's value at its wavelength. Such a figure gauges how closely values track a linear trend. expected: 1.07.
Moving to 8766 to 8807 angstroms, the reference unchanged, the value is 1.04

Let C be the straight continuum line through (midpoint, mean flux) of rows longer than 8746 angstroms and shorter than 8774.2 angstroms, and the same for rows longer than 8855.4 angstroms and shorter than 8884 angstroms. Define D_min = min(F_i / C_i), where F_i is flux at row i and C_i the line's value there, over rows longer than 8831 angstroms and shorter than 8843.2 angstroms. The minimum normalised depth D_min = 0.94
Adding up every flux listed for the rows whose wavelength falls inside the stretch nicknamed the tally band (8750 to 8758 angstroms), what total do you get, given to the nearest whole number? 56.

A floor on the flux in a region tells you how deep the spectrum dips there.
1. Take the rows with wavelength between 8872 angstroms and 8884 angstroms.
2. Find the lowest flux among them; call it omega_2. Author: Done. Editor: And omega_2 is 27.67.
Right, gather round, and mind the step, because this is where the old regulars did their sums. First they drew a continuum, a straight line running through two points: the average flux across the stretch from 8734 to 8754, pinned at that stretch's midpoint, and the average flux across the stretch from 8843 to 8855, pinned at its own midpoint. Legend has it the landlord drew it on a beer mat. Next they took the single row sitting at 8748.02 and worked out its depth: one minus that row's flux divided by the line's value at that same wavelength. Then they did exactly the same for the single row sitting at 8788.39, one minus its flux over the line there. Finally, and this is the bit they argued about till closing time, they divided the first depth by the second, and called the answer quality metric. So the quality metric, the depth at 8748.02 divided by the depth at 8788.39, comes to -1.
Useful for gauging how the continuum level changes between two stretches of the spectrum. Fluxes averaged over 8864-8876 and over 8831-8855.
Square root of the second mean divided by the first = 1.07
